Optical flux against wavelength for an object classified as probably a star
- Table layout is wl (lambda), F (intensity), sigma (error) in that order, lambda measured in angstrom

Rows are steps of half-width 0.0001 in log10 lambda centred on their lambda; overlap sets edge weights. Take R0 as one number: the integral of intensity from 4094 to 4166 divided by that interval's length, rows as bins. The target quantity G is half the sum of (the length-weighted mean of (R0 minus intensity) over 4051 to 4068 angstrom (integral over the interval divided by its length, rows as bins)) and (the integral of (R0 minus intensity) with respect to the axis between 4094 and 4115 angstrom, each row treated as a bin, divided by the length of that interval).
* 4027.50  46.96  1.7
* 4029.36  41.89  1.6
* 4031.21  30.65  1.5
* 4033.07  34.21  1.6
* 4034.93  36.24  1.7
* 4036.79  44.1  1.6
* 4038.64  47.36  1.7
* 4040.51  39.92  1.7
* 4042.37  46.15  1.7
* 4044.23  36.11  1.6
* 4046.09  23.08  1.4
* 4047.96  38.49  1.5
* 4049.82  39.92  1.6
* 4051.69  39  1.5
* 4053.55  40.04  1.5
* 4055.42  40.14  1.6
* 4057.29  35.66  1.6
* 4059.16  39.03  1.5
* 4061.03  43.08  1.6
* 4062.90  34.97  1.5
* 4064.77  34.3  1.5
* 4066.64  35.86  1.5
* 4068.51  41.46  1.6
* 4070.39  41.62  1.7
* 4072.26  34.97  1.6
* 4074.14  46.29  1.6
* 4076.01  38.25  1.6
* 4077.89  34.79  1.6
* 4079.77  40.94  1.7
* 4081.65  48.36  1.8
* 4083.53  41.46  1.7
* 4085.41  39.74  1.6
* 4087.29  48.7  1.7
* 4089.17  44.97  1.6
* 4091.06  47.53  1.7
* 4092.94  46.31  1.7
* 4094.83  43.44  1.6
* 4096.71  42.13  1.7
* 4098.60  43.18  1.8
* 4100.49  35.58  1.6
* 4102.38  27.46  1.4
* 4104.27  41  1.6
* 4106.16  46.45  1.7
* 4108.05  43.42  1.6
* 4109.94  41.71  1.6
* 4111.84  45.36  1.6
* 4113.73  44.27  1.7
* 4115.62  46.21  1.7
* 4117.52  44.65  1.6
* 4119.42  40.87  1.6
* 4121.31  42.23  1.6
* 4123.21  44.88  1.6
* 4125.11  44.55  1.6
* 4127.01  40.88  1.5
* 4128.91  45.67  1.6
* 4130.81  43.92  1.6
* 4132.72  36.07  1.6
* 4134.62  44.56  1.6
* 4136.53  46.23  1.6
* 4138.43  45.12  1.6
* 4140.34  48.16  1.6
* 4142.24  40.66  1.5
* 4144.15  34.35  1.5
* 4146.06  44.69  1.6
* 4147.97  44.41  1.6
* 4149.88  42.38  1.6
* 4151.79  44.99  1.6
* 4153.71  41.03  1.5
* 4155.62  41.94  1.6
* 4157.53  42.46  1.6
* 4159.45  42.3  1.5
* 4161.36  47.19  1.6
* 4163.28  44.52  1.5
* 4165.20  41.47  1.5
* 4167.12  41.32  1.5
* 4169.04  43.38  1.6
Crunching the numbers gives 2.9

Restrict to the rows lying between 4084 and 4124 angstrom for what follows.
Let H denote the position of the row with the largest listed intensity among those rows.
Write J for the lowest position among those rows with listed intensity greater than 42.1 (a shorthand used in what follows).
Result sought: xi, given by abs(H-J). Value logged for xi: 0.0 angstrom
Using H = 4087.29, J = 4087.29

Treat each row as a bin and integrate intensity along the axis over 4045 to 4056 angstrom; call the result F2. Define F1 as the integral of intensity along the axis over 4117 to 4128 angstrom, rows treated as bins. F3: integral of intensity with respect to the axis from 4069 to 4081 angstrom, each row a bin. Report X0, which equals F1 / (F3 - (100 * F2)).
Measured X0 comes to -0.0119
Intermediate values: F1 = 473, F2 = 403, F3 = 477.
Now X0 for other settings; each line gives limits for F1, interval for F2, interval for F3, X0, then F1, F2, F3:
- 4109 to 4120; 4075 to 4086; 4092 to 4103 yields -0.0109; 483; 447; 440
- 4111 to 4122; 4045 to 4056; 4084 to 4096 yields -0.0122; 484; 403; 539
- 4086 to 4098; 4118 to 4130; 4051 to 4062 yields -0.0106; 543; 519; 434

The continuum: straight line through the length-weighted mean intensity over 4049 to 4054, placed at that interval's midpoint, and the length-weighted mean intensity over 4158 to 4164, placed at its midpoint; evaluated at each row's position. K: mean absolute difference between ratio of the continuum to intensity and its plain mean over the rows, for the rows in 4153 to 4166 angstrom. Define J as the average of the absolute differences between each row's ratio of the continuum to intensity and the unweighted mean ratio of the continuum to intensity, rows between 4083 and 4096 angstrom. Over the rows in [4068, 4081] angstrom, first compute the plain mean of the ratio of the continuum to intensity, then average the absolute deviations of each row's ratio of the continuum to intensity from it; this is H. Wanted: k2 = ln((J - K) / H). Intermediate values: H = 0.086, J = 0.054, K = 0.036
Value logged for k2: -1.5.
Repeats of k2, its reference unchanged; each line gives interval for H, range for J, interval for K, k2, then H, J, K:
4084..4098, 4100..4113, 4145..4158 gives 0.8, 0.054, 0.156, 0.034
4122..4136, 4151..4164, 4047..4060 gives -1.8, 0.066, 0.040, 0.029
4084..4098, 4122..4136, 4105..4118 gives -0.3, 0.054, 0.066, 0.027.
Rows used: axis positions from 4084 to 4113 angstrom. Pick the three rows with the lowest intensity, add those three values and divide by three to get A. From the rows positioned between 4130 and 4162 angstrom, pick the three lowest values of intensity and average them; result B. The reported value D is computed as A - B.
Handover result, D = -3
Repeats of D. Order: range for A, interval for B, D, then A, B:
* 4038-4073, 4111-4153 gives -6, 31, 37.0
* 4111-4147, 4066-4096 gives 2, 37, 35.2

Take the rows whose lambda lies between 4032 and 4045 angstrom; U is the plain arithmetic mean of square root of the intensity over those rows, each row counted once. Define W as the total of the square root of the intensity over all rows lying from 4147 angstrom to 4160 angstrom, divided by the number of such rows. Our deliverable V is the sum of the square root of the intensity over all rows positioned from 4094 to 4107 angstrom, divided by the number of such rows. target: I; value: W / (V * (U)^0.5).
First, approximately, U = 6.36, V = 6.30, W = 6.54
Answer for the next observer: 0.412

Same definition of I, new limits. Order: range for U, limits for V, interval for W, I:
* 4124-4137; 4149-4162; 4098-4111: 0.374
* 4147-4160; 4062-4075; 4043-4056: 0.381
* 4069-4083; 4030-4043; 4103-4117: 0.418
